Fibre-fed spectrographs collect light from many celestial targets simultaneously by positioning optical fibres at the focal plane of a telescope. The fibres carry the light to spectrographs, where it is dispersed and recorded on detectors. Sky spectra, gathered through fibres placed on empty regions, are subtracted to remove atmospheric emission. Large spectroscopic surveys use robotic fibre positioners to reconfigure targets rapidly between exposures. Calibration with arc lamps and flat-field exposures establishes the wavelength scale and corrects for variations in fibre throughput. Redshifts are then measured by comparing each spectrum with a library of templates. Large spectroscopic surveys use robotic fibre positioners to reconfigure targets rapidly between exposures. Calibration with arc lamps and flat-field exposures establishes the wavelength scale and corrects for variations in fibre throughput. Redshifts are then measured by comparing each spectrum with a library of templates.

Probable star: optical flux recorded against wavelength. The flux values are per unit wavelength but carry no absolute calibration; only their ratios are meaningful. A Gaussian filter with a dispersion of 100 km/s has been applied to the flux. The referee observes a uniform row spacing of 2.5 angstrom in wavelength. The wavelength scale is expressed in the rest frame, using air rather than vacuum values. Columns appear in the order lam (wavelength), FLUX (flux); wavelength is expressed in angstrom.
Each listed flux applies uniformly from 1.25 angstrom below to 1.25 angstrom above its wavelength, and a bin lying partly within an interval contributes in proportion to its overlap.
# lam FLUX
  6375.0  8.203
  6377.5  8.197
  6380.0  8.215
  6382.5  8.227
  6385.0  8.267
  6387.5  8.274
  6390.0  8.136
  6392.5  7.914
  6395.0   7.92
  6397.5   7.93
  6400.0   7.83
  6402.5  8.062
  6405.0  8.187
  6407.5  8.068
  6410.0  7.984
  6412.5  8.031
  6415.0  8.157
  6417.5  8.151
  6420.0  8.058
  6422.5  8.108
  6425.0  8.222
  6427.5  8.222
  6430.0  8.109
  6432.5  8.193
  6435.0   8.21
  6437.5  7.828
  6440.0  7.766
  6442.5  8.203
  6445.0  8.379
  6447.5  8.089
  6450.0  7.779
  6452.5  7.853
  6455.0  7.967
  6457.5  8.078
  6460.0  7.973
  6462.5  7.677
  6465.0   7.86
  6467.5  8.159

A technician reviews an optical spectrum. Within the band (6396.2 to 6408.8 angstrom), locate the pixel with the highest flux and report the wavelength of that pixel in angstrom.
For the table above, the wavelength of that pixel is 6405.0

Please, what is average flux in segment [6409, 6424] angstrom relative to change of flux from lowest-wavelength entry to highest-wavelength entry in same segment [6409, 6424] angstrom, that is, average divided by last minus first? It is 65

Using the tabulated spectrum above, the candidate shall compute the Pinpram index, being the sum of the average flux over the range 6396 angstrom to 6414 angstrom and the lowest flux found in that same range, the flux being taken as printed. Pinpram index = 15.8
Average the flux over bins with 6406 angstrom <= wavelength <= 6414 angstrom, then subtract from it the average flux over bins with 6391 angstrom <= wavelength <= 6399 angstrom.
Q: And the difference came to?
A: 0.11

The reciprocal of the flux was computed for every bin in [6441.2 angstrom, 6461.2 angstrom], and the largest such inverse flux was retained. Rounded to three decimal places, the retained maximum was 0.129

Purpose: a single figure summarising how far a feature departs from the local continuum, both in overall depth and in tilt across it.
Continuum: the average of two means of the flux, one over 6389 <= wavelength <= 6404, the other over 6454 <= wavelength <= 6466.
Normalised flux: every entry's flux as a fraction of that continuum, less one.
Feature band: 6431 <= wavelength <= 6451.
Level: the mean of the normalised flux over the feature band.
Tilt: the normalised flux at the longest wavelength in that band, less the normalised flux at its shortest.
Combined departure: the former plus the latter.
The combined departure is -0.037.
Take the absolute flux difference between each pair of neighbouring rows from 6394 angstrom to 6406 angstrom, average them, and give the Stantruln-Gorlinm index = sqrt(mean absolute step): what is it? 0.34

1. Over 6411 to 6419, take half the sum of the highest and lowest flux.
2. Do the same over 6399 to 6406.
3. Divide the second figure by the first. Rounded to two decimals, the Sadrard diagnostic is 0.99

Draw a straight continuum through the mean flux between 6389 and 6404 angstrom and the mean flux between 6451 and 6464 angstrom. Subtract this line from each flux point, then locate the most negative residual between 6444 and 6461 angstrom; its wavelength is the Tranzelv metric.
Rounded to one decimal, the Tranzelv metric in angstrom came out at 6450.0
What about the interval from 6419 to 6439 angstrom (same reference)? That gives 6437.5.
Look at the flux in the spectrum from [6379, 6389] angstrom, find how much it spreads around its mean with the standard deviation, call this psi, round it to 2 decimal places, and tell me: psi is 0.03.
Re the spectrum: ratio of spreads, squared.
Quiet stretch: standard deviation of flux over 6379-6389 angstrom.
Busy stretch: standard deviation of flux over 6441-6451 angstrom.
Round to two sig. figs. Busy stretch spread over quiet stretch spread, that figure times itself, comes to 75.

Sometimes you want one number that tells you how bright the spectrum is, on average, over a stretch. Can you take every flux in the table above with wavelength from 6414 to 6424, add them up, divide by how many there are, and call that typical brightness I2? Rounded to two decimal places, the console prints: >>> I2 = 8.12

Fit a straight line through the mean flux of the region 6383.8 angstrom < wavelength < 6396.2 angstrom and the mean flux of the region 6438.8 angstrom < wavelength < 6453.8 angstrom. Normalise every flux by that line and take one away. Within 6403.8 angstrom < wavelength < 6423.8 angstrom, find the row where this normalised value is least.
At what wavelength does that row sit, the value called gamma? 6410.0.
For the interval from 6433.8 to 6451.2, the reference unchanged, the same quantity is 6440.0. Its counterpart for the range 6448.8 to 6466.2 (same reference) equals 6462.5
